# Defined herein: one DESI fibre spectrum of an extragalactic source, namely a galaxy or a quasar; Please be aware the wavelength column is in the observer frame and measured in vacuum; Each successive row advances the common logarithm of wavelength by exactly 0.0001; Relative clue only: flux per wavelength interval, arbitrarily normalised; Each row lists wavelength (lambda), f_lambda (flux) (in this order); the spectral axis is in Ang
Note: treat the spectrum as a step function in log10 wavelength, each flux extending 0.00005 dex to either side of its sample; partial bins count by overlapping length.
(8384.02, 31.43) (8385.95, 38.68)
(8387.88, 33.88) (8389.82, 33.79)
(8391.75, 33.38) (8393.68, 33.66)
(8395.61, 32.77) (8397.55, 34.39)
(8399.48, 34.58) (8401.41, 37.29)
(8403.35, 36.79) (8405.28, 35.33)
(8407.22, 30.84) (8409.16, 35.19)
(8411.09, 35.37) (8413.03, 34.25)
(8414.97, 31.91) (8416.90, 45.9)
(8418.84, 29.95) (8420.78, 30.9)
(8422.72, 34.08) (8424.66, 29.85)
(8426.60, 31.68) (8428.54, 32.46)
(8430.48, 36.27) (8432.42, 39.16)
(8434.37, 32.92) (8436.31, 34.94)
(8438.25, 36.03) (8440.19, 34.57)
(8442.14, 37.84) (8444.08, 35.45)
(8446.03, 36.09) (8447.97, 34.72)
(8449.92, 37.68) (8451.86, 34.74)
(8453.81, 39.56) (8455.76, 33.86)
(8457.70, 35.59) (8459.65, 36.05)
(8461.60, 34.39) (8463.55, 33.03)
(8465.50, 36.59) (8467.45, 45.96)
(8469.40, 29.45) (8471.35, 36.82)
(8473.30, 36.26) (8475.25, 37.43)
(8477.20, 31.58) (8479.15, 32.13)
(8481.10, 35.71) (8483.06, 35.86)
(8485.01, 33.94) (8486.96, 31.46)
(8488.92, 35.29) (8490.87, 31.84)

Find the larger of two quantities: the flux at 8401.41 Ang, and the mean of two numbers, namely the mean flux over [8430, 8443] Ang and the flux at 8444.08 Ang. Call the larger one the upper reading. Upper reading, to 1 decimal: 37.3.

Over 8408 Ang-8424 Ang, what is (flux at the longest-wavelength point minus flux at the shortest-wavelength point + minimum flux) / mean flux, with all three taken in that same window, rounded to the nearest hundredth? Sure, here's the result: 0.83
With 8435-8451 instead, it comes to 1.04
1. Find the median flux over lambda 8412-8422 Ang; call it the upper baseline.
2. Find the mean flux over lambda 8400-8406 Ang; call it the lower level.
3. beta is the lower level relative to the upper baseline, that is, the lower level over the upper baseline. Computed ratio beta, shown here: 1.14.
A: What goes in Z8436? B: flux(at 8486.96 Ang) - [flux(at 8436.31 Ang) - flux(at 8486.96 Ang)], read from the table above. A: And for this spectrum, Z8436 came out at 28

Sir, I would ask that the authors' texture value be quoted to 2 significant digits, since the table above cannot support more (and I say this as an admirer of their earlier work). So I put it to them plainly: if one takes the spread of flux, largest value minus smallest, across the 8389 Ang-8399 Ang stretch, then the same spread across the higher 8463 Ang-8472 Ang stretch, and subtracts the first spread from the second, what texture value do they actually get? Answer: 15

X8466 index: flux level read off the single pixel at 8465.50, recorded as 36.59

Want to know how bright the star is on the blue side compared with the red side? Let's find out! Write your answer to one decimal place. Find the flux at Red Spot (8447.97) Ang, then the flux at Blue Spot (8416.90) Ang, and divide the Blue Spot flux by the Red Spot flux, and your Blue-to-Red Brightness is 1.3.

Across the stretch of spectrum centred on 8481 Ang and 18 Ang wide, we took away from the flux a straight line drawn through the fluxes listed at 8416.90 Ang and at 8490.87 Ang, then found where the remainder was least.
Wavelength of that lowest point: 8477.20 Ang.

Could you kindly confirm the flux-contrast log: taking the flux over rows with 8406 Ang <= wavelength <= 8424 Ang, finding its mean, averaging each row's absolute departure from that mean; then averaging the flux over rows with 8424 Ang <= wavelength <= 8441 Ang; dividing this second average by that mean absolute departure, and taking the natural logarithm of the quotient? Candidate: 2.4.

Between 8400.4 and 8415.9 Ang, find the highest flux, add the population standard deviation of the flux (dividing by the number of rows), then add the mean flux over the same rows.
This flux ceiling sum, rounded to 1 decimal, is 74.0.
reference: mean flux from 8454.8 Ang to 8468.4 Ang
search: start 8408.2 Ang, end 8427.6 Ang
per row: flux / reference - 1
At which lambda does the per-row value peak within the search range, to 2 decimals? 8416.90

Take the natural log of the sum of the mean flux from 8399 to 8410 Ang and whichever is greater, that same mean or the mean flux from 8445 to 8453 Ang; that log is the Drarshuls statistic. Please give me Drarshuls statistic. 4.26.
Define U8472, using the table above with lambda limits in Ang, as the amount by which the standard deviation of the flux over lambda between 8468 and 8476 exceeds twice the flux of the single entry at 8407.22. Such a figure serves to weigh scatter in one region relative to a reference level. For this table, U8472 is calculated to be -58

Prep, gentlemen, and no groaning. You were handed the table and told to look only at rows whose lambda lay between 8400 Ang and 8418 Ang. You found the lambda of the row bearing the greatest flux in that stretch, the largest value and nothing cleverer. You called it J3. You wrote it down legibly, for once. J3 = 8416.90 Ang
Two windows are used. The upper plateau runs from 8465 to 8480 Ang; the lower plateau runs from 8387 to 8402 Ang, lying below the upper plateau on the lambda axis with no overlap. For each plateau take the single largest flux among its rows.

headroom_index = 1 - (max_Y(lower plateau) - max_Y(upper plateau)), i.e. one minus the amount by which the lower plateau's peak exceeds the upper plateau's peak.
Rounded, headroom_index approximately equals 10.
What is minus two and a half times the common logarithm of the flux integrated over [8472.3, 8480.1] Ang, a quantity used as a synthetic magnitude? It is -6.1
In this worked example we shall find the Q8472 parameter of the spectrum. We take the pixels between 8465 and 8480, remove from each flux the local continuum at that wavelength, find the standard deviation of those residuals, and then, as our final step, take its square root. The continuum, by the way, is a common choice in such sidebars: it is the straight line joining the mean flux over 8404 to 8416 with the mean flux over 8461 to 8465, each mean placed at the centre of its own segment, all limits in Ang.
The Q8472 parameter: 2.2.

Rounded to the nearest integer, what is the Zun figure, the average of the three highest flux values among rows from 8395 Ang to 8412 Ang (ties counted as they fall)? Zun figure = 36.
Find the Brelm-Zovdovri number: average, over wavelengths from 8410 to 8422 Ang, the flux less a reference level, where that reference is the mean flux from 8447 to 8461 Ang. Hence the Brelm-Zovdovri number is -1.3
